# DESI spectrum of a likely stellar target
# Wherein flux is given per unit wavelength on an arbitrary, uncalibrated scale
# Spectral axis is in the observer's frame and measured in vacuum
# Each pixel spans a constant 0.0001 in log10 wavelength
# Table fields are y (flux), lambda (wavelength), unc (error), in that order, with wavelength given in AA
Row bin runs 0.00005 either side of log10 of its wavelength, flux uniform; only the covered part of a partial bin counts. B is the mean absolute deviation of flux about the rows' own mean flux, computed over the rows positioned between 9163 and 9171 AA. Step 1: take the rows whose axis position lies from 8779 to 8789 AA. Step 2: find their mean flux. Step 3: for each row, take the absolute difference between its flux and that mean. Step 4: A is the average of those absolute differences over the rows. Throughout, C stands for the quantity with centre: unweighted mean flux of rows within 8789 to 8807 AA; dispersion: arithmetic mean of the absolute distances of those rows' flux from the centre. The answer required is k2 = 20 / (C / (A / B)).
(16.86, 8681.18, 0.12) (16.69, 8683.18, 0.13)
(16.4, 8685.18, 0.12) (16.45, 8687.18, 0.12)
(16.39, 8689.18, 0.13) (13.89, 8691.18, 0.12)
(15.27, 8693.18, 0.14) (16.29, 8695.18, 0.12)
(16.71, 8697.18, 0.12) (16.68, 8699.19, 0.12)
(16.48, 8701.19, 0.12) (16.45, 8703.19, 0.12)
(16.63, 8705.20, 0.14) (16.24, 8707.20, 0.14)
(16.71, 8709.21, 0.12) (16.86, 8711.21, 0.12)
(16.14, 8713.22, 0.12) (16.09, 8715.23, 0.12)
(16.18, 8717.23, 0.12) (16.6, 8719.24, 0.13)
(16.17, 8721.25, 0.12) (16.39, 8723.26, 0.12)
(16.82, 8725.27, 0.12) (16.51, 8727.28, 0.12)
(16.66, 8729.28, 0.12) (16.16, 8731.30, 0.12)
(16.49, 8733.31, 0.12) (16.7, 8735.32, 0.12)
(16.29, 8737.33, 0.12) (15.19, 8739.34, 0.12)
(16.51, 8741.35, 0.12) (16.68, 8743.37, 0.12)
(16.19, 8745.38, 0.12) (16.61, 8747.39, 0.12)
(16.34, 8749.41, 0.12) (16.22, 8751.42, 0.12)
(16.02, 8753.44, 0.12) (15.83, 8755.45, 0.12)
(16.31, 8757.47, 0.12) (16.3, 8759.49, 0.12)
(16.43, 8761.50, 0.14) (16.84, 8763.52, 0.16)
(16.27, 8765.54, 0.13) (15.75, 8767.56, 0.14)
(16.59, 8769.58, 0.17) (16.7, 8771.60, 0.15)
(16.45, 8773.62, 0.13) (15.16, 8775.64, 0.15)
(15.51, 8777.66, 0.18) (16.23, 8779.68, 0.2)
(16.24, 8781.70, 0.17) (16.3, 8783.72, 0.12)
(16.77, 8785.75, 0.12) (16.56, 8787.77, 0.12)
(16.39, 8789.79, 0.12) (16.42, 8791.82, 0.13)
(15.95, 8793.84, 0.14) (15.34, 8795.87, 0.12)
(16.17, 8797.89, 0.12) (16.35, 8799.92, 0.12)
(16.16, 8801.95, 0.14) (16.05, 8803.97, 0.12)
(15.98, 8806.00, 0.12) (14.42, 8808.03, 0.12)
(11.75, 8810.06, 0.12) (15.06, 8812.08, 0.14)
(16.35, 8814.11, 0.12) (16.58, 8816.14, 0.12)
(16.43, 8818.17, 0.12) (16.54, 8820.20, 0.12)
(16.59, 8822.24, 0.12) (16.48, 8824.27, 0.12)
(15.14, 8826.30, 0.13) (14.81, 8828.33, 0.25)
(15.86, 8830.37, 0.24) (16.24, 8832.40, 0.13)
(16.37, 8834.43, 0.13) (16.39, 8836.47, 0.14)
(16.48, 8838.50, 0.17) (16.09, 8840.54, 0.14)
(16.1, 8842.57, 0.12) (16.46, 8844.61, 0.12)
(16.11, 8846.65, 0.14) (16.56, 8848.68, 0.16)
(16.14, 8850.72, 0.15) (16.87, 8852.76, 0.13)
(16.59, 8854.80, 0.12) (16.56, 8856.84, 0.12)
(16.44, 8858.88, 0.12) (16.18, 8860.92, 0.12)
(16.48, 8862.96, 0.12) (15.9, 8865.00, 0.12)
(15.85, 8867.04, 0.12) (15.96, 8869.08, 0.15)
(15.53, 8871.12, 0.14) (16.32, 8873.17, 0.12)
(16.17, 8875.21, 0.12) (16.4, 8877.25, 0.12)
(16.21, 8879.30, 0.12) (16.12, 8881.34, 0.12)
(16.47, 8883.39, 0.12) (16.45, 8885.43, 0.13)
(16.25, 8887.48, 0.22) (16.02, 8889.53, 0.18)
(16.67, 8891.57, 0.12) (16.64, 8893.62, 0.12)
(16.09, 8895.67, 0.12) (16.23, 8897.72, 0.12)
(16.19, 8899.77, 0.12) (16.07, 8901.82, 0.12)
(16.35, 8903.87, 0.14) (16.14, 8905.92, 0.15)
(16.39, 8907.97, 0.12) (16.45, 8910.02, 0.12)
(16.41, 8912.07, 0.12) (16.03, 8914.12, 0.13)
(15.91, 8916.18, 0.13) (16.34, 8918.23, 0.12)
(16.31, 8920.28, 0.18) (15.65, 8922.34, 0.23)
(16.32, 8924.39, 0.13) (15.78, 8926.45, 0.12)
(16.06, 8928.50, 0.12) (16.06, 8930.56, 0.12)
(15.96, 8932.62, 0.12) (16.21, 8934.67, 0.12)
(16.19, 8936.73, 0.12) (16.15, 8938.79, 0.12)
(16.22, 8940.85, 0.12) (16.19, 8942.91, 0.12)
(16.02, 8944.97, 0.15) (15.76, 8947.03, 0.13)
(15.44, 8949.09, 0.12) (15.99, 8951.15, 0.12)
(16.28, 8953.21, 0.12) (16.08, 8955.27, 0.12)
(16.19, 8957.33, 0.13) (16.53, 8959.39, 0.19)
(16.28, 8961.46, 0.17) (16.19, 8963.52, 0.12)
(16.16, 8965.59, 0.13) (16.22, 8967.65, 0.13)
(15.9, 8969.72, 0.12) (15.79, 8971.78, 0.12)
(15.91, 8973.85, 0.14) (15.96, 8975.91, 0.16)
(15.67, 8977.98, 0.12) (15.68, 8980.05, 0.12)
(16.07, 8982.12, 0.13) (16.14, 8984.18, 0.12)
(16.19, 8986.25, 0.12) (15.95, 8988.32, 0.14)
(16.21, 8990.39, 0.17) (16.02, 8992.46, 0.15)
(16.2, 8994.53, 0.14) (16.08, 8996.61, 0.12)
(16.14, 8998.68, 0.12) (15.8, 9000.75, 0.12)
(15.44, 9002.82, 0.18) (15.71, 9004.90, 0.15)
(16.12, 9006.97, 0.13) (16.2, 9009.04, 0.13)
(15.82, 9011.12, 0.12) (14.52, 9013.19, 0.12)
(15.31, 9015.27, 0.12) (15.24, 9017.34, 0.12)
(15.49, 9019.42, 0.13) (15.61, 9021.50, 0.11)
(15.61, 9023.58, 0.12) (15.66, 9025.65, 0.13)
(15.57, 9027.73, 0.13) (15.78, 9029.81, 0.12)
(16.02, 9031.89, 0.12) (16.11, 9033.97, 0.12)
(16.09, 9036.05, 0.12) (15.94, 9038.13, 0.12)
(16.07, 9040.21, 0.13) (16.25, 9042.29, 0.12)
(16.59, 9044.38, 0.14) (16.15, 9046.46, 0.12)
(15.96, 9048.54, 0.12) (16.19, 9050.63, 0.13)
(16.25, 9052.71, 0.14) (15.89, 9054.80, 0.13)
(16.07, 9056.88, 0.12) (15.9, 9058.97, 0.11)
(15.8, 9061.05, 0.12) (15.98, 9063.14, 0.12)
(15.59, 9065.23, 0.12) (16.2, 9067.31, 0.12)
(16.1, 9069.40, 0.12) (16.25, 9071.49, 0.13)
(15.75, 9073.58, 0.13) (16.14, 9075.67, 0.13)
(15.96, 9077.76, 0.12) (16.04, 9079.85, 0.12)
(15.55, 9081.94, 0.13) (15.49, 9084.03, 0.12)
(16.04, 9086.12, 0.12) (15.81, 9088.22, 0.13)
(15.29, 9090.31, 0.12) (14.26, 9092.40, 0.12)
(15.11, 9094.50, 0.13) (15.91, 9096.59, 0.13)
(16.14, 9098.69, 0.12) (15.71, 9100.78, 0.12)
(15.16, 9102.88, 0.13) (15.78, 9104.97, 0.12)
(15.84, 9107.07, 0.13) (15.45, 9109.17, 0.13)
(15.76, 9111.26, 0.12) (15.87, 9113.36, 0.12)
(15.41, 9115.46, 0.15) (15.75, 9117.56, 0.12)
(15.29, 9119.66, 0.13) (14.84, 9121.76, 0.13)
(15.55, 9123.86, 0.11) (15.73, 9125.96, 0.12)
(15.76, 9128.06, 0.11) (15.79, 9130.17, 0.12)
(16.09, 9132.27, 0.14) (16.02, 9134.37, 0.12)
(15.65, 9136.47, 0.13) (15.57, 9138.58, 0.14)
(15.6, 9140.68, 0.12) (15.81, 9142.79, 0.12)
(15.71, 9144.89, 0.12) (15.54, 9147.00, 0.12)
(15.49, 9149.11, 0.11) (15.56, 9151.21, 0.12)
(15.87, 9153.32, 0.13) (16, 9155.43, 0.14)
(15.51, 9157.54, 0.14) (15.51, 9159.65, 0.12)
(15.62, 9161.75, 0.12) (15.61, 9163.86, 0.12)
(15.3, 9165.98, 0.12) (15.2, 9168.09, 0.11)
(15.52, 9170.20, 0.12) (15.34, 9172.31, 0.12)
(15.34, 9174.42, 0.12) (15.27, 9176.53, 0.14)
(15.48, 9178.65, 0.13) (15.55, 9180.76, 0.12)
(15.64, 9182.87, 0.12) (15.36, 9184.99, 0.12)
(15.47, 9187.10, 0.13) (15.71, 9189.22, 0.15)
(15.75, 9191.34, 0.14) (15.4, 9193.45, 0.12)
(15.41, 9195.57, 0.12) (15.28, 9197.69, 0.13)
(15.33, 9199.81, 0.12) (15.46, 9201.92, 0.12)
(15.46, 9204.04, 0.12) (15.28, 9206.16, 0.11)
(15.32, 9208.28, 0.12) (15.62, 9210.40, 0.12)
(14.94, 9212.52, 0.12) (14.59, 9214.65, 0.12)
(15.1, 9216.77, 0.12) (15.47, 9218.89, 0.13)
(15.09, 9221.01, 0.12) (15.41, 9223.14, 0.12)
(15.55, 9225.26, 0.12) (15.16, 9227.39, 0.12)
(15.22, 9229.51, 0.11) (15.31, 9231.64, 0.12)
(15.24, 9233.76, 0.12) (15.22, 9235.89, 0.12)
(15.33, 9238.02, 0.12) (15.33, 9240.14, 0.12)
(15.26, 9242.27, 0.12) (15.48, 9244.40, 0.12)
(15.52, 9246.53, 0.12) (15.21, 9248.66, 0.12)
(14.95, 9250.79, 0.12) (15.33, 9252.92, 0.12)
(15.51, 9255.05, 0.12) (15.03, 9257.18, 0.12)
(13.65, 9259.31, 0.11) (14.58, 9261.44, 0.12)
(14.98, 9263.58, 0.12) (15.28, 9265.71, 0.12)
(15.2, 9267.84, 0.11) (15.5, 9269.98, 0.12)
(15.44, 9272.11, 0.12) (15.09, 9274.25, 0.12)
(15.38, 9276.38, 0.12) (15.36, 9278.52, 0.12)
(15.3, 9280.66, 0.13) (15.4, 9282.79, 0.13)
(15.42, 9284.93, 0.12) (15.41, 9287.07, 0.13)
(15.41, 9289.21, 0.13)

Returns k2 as 108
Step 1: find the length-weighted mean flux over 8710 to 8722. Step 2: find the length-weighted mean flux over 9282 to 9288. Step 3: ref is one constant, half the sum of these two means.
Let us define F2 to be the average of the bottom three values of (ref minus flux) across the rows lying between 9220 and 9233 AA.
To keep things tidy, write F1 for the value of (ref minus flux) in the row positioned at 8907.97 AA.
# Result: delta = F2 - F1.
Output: 1.0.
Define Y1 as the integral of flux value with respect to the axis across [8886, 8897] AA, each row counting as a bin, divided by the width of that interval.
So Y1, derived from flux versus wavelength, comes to 16.3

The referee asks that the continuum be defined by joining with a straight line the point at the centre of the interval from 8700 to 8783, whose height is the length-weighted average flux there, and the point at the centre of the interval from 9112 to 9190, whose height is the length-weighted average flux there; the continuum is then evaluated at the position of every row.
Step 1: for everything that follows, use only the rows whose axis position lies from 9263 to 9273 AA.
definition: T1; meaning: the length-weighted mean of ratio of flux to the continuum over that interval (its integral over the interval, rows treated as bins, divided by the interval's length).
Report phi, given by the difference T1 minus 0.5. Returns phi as 0.496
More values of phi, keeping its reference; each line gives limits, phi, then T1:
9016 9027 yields 0.482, 0.98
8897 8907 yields 0.511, 1.01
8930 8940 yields 0.509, 1.01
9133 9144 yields 0.510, 1.01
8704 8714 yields 0.509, 1.01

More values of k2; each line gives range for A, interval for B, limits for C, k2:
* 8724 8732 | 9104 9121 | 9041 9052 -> 135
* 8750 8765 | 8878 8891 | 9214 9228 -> 132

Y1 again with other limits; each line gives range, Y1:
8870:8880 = 16.1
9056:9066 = 15.9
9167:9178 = 15.3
